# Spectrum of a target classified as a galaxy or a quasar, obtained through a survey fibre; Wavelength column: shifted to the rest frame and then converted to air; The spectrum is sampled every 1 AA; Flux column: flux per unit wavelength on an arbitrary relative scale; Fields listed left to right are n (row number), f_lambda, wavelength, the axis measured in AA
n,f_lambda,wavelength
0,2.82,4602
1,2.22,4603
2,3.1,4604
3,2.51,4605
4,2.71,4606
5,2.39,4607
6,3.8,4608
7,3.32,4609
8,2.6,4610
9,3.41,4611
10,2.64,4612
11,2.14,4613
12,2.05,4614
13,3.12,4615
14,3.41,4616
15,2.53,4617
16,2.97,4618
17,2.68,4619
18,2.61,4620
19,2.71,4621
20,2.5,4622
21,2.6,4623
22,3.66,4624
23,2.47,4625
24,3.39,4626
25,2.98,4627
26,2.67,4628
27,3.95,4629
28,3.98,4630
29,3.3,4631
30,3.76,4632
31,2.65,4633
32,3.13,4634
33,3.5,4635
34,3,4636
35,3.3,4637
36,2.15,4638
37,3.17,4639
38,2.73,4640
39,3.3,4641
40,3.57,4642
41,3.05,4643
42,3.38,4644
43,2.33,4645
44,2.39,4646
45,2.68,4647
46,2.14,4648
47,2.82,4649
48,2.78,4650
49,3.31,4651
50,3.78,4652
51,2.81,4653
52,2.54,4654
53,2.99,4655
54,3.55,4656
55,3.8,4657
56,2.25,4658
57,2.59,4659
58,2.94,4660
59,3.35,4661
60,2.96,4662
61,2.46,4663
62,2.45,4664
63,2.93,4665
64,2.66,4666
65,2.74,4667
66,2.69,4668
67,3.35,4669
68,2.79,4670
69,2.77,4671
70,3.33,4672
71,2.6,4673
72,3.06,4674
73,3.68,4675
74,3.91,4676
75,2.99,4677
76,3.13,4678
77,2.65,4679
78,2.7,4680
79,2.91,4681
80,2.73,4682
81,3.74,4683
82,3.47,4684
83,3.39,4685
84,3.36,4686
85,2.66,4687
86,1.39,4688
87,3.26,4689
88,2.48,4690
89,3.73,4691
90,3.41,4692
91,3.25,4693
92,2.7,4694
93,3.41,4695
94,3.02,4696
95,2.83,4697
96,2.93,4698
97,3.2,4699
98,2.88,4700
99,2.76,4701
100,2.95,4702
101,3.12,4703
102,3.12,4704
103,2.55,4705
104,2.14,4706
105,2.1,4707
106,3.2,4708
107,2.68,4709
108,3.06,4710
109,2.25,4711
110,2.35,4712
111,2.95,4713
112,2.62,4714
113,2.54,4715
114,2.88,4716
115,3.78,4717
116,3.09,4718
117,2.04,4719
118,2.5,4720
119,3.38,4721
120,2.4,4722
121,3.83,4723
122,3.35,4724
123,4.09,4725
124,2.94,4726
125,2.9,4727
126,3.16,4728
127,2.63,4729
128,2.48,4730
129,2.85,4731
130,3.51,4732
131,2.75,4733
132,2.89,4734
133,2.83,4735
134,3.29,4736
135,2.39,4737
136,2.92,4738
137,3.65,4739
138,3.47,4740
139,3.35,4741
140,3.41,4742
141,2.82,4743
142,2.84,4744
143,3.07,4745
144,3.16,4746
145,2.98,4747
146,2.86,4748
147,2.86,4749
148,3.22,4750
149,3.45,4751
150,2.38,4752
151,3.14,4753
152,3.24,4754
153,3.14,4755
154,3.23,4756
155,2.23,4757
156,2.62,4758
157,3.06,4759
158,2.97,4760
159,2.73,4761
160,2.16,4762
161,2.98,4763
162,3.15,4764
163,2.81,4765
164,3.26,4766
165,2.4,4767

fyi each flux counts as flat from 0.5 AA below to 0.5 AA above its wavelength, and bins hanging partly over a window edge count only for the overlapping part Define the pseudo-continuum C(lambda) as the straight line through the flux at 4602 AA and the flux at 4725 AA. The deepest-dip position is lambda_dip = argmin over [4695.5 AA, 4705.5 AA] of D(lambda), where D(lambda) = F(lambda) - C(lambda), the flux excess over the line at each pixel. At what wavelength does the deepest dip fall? 4705 AA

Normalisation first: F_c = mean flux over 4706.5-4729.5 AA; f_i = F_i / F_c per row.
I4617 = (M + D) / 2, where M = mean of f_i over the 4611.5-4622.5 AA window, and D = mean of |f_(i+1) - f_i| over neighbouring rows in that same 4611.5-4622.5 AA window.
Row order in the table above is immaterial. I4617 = 0.53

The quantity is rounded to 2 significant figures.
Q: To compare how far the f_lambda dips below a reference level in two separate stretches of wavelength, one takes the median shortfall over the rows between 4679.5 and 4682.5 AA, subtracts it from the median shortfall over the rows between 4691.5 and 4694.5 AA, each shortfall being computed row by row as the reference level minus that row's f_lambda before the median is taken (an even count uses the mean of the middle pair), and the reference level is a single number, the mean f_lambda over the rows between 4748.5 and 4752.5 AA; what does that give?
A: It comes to -0.52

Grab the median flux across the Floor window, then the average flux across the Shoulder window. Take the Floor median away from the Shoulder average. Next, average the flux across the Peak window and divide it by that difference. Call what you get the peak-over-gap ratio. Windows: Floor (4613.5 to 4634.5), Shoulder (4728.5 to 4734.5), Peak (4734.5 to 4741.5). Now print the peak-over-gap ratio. -26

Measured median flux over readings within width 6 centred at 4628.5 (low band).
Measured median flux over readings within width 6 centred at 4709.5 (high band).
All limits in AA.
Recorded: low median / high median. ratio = 1.33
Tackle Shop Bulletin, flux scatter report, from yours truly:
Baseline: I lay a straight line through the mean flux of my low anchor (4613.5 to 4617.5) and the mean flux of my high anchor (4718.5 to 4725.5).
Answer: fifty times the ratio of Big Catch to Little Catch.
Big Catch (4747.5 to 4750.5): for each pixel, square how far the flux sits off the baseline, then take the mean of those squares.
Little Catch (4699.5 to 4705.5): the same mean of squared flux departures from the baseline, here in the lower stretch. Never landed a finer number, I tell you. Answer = 53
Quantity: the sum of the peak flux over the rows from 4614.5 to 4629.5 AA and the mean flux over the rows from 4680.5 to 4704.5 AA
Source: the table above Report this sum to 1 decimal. 7.0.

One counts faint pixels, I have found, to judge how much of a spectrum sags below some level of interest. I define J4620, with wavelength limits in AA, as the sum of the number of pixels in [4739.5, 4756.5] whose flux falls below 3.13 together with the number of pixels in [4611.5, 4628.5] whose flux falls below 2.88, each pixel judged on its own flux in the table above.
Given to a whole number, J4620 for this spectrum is 18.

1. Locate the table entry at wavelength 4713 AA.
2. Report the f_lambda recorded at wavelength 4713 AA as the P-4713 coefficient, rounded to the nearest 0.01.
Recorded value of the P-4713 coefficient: 2.95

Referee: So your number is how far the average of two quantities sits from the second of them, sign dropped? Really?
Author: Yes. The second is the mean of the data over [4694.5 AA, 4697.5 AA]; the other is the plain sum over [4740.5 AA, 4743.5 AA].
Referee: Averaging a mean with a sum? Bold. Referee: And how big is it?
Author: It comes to 3.25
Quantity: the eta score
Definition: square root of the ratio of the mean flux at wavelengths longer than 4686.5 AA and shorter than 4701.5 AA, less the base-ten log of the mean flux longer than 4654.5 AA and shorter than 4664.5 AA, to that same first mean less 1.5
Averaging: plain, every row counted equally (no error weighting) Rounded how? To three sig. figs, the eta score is 1.31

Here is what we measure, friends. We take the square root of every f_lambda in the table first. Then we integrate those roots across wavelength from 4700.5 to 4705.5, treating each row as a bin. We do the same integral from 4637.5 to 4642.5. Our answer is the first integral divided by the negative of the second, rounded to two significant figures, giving -0.99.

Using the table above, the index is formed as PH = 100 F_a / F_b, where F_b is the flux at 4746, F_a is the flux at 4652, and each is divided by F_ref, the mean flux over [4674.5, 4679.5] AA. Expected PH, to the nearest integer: 120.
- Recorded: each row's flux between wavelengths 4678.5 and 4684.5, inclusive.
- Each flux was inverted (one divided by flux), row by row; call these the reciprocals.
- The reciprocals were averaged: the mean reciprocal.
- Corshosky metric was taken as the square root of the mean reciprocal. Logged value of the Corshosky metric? 0.579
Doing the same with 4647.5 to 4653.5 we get 0.592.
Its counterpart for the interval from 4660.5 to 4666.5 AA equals 0.601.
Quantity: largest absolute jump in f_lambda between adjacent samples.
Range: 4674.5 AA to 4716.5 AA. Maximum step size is 1.87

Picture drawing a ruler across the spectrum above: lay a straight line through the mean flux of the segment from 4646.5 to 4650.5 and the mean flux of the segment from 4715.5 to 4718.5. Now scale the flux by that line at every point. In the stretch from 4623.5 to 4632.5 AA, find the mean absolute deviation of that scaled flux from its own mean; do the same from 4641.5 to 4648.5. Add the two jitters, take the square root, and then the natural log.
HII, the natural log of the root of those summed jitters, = -0.50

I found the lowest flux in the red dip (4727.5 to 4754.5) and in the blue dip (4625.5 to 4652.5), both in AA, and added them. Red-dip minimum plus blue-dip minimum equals 4.5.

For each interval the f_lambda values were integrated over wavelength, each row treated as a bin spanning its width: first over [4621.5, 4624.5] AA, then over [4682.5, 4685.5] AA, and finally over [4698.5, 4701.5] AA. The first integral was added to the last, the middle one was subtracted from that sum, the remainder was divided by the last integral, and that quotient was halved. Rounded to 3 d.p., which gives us 0.396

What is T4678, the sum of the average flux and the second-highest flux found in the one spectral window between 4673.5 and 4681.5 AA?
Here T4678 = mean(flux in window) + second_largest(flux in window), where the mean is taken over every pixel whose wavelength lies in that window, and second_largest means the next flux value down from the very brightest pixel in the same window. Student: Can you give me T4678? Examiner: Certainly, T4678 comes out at 6.8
